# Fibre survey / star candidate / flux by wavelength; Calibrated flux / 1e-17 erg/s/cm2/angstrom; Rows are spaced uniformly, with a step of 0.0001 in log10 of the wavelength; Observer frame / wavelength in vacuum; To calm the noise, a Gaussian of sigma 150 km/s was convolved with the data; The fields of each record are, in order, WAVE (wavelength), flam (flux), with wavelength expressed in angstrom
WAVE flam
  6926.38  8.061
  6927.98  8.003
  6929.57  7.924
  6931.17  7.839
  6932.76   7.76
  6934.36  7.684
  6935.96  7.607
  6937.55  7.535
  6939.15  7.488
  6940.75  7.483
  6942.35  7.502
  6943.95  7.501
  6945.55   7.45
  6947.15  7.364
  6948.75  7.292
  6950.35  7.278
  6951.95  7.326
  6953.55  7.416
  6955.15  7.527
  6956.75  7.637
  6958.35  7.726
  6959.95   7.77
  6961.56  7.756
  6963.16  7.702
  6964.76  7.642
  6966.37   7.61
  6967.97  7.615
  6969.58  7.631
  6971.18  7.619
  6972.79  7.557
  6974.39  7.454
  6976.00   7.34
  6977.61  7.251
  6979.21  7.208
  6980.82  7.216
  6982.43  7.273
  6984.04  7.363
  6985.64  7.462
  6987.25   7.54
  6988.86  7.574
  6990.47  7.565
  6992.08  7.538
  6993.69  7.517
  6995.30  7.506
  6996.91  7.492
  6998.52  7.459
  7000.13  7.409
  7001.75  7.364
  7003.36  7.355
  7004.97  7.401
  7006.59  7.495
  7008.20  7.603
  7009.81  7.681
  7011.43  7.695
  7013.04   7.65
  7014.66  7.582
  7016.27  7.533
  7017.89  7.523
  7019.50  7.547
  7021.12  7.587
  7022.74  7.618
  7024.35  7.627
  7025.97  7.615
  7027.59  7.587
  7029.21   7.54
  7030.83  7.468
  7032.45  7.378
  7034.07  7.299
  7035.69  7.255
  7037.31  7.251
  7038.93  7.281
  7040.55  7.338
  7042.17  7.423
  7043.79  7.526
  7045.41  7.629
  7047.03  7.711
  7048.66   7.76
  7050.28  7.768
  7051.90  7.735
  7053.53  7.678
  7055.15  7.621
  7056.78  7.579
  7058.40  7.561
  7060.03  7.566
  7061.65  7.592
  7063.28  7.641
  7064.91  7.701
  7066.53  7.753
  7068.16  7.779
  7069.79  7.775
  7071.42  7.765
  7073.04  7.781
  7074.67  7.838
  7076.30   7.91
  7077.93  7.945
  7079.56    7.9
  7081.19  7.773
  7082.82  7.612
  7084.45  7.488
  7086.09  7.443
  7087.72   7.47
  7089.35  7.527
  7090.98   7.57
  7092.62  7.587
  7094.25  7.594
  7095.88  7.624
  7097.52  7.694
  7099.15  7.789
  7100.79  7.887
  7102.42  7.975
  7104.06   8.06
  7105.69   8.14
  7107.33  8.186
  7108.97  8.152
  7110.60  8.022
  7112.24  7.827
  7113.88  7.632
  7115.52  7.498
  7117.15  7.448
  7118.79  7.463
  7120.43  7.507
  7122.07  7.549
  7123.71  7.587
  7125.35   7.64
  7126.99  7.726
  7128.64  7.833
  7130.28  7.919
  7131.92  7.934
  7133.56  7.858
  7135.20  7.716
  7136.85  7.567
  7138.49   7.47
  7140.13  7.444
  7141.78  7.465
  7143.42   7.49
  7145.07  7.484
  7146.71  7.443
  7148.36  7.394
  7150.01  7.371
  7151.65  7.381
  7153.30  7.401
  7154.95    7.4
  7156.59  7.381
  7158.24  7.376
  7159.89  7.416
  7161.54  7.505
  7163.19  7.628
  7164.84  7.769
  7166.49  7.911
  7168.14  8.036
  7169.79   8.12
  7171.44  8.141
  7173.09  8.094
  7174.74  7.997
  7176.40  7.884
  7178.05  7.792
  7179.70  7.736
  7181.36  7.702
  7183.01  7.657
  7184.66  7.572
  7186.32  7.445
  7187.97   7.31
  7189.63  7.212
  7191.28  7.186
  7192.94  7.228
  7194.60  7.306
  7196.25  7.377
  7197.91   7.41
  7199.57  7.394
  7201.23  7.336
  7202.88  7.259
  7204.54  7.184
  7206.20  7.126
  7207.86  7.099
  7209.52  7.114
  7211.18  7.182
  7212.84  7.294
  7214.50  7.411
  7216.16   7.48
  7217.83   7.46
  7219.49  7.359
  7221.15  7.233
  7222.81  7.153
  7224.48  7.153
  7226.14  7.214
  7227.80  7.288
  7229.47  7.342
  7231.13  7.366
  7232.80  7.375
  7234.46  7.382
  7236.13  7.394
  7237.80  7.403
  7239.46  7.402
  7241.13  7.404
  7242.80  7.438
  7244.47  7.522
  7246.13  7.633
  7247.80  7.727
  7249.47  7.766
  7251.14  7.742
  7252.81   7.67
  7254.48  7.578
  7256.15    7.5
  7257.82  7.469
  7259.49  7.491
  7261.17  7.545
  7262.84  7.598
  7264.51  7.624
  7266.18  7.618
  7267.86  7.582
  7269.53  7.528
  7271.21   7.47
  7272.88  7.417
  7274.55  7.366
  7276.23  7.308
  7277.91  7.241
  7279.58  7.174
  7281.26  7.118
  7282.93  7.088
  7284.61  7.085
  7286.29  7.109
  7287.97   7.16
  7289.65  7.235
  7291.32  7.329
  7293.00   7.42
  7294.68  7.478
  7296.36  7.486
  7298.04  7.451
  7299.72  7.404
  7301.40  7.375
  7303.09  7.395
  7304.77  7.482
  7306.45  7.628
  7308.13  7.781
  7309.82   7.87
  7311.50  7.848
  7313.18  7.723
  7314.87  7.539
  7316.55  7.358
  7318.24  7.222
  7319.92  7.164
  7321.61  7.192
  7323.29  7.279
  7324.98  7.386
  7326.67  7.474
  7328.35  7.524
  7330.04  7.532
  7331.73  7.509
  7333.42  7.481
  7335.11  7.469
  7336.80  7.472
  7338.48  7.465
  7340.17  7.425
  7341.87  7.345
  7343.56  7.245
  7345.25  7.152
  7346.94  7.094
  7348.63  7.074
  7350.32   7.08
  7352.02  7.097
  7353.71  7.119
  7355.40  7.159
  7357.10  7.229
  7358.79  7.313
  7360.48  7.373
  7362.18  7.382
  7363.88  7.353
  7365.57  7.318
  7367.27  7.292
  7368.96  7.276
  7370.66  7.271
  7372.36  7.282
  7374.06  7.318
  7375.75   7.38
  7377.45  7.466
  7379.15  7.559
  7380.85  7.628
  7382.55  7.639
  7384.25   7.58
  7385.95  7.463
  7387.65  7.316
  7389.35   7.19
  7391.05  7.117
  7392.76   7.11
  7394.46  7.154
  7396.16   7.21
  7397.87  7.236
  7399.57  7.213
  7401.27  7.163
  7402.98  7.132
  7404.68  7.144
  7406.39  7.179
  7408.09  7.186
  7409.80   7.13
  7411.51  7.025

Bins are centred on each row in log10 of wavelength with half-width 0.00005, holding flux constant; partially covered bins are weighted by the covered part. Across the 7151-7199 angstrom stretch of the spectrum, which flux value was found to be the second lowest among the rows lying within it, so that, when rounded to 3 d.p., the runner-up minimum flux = 7.212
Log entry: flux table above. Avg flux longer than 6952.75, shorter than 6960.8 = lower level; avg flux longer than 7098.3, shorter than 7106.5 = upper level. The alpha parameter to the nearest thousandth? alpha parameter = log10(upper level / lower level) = 0.020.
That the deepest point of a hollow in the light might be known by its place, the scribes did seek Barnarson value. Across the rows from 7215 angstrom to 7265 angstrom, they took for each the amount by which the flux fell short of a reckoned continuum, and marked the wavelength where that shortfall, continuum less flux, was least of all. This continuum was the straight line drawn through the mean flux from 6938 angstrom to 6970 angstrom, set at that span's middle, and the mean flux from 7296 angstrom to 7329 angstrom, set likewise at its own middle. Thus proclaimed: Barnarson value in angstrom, 7249.47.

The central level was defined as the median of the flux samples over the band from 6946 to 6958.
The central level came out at 7.36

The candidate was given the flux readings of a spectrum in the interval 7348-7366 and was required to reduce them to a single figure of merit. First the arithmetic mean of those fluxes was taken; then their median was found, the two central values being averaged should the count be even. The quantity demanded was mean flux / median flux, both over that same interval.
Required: 0.9997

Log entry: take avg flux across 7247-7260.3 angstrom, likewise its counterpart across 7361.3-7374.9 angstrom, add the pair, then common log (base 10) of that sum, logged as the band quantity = 1.174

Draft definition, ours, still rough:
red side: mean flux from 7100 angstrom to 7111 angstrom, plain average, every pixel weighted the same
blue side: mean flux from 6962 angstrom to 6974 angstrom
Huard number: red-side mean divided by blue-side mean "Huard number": 1.06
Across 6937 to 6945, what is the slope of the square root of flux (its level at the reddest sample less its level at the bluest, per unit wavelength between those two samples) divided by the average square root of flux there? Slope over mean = -0.0004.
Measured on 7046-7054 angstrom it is -0.0003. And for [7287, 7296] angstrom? 0.0032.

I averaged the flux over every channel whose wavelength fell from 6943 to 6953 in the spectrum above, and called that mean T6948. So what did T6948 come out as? 7.37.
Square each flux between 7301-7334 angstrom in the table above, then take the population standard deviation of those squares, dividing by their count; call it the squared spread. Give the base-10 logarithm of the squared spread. 0.48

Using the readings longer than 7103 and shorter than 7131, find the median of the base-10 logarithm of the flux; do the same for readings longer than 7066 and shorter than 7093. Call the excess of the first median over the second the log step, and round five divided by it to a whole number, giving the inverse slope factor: -2286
